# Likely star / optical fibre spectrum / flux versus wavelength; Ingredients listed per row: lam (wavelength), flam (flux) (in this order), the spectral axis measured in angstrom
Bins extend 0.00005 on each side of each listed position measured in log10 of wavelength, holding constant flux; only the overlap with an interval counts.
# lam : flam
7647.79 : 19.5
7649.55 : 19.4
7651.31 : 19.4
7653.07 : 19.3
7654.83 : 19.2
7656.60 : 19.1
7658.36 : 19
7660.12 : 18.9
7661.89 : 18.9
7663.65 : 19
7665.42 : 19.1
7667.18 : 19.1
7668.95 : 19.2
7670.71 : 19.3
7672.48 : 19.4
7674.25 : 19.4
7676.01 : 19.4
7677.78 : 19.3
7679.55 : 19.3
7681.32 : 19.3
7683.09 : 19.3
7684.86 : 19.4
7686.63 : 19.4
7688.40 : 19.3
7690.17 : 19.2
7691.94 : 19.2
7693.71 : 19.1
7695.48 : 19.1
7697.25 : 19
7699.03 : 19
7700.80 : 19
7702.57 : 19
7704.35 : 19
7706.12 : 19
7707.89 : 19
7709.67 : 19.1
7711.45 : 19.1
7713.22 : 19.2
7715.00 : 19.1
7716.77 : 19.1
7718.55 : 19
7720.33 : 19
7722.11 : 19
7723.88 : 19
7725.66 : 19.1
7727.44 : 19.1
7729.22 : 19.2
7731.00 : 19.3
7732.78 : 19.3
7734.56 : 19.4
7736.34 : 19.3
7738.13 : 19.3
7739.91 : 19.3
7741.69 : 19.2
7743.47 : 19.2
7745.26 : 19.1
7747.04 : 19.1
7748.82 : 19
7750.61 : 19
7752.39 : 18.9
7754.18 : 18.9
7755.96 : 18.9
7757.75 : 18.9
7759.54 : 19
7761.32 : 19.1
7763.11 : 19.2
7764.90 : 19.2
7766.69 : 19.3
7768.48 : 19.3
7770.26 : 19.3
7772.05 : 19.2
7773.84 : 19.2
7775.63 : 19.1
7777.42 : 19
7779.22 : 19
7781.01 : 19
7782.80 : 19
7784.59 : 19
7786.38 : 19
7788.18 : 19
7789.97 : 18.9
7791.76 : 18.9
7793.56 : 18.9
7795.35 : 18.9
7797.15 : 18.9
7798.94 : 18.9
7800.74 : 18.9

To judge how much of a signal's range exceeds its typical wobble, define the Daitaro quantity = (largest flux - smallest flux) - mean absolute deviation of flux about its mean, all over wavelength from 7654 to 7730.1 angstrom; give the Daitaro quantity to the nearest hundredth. 0.38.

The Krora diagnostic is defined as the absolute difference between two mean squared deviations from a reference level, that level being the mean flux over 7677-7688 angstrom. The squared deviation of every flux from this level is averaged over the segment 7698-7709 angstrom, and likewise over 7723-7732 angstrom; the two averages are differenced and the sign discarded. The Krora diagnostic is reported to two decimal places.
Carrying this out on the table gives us 0.06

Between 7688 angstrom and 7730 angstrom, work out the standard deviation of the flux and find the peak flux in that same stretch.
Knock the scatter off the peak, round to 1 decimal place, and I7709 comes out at 19.2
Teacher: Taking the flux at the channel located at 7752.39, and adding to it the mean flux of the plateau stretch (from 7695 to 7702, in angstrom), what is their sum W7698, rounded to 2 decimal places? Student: 37.92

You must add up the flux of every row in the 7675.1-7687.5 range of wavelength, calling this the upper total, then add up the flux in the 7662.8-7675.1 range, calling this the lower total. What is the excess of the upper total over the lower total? 0.90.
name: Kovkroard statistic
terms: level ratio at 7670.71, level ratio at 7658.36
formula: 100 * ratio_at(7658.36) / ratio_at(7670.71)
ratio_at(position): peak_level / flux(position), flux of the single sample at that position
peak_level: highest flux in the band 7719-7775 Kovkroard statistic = 102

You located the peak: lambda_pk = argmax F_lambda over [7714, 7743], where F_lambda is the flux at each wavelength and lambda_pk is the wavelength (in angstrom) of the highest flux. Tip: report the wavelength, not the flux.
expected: 7734.56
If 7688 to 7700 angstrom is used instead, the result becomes 7688.40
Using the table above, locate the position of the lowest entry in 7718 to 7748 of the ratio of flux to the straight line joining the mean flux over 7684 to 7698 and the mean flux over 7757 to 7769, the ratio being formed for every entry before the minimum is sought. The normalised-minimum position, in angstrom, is 7718.55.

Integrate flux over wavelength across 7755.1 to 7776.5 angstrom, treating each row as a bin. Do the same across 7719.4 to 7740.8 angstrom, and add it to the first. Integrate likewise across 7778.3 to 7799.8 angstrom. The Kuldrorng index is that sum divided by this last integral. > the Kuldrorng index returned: 2.01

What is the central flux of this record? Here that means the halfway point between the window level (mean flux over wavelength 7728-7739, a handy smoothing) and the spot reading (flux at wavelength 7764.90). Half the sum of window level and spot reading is 19.2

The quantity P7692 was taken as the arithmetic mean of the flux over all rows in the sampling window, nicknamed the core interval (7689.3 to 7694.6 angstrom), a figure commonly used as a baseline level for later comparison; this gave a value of 19.2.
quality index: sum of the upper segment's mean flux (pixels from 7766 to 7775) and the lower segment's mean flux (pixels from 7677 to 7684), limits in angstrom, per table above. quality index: 38.6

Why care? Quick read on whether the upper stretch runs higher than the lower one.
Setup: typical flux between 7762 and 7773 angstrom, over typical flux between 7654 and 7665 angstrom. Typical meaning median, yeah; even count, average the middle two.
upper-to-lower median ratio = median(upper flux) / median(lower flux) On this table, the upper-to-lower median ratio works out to 1.01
